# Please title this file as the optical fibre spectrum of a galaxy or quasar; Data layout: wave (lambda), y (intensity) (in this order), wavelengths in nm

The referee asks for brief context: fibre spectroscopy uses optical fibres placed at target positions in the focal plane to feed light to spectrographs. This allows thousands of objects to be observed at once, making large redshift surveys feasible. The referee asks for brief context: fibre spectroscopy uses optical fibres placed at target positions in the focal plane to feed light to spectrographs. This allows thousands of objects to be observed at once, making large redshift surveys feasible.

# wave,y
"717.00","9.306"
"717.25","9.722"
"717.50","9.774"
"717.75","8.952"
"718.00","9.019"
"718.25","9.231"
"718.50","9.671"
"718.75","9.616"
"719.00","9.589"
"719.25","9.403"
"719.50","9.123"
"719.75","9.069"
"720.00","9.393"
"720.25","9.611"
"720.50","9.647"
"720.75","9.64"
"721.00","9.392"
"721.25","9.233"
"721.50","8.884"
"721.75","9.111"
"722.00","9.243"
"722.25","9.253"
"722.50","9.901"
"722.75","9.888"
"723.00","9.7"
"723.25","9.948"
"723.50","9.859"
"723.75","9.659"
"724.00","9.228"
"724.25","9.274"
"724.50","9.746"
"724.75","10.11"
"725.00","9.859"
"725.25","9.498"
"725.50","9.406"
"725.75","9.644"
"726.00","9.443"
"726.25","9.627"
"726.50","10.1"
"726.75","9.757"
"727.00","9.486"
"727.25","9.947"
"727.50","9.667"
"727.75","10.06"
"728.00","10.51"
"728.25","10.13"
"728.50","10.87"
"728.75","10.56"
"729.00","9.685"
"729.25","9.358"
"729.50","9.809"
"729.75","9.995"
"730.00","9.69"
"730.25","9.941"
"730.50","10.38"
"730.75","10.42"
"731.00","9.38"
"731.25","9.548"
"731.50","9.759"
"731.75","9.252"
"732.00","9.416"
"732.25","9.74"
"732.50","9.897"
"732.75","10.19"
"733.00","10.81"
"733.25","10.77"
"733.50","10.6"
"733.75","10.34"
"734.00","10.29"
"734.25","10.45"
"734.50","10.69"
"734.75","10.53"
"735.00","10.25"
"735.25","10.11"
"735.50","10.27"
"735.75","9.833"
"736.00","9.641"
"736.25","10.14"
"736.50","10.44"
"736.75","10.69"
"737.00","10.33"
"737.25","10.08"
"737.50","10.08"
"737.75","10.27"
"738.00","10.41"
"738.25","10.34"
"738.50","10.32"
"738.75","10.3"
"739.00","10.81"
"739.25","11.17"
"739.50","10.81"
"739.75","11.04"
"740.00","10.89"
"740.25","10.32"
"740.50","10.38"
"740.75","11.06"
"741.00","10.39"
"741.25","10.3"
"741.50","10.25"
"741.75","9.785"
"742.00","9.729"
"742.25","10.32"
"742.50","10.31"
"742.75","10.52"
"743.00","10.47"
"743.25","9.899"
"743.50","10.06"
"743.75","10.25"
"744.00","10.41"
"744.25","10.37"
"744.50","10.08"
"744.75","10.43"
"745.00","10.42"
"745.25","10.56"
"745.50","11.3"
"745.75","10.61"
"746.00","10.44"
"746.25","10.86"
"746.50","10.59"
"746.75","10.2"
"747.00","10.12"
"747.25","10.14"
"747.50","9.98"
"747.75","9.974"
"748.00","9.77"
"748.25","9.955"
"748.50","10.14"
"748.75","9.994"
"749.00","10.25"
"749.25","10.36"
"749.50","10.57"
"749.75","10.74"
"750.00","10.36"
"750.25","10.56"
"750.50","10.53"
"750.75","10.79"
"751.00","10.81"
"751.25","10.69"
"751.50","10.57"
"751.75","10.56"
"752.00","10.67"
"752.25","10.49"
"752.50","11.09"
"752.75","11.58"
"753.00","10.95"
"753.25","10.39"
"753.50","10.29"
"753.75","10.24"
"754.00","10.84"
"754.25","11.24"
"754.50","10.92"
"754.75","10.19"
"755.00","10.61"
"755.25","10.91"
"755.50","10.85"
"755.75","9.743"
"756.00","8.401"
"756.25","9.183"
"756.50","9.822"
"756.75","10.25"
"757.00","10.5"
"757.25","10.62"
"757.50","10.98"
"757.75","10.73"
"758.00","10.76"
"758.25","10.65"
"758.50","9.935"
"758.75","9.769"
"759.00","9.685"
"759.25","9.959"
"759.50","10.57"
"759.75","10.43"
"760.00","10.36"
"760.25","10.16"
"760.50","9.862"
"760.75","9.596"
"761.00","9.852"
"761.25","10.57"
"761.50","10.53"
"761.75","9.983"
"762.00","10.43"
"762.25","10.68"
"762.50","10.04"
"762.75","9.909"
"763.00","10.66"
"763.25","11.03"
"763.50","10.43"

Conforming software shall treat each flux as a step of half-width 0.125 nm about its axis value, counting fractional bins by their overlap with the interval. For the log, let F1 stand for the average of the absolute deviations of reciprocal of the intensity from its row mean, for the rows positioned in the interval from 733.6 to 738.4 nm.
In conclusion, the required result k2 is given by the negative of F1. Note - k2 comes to -0.0018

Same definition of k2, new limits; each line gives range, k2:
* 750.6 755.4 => -0.0023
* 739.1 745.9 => -0.0026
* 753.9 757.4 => -0.0060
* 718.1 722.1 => -0.0024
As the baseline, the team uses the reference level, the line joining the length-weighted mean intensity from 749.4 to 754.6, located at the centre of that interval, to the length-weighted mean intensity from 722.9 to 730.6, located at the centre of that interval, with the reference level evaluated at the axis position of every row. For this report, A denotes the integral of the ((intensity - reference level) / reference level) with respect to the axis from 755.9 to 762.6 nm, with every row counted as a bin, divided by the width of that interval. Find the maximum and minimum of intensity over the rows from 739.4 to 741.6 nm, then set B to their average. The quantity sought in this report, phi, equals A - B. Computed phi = -10.7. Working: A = -0.072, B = 10.7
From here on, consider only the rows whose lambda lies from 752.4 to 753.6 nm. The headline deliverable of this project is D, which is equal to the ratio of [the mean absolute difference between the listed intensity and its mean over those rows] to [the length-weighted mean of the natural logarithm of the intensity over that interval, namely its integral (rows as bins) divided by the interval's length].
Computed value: 0.17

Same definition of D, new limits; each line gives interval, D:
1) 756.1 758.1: 0.19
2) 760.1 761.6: 0.14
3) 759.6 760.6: 0.08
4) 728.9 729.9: 0.08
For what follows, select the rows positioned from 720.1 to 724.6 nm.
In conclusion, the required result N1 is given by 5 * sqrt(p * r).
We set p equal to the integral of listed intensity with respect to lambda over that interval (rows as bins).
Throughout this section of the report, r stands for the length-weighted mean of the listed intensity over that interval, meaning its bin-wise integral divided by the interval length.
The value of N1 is 101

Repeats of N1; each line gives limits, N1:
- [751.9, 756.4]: 111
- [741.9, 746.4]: 110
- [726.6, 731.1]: 106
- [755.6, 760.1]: 107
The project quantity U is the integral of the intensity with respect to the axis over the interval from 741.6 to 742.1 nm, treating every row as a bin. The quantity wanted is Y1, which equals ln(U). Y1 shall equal 1.59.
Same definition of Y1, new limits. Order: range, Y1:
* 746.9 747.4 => 1.62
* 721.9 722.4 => 1.53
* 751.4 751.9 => 1.66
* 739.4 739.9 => 1.70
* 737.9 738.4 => 1.65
